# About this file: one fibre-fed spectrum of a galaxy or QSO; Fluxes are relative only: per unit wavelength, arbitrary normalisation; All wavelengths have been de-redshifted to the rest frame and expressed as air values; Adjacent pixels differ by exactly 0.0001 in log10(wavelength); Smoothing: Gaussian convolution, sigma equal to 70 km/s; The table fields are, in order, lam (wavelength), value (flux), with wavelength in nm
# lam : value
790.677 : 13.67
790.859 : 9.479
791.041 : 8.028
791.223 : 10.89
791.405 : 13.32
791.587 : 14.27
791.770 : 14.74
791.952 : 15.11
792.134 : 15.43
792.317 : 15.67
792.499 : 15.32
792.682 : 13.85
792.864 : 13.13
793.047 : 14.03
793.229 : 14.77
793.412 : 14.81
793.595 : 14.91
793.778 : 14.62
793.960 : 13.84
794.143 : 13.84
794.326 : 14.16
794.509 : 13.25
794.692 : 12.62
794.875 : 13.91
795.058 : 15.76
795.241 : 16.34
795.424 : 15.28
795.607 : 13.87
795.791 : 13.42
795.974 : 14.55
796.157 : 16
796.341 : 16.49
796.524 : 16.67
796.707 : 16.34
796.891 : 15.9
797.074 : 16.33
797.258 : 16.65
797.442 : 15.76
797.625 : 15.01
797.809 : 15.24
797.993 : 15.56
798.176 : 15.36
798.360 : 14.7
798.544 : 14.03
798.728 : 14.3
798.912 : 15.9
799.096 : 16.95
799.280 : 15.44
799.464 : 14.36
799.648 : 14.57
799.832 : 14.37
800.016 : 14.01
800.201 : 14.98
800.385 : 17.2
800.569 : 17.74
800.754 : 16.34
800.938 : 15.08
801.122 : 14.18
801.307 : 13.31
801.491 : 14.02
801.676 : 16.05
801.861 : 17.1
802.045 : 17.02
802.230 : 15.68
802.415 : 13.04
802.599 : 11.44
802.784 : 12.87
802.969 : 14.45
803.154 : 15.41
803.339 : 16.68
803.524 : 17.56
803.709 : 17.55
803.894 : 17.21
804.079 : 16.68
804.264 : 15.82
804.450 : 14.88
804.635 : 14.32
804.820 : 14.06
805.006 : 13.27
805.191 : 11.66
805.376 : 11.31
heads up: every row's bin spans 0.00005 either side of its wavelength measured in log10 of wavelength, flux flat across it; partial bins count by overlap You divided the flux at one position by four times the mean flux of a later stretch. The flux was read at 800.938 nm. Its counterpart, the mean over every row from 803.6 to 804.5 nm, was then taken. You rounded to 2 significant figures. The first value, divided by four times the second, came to 0.23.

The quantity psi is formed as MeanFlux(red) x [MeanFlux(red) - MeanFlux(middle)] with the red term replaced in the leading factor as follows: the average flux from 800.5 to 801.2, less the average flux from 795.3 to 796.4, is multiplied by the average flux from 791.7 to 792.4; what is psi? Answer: 14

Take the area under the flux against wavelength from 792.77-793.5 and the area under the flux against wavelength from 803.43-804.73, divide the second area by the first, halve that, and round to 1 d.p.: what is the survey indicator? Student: 1.0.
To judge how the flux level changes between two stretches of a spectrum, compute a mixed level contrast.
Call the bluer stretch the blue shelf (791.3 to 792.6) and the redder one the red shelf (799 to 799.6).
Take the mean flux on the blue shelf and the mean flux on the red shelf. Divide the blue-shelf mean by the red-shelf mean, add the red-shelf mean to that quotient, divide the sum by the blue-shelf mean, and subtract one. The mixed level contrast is 0.114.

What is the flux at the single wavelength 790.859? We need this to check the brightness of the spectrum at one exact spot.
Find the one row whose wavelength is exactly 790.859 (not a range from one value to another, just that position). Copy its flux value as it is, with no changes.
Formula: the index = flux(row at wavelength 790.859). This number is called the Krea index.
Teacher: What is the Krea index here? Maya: 9.479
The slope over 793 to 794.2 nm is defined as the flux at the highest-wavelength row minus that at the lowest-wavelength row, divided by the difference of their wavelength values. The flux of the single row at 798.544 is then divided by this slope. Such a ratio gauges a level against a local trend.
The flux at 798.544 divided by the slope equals -81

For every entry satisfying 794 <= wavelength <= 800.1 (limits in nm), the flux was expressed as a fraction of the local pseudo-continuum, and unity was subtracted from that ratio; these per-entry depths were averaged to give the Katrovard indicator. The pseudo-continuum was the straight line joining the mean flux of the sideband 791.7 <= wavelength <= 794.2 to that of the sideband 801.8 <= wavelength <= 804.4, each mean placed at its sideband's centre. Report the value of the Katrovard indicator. 0.004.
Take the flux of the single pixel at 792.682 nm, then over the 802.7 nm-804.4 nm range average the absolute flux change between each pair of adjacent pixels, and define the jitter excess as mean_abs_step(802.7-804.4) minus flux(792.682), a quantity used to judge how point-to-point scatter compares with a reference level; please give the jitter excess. -13.0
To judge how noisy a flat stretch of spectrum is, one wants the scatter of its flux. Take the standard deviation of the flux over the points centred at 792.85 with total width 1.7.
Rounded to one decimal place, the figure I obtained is 0.8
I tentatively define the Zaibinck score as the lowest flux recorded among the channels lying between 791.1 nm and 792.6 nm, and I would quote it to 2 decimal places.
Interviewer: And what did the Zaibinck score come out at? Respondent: 10.89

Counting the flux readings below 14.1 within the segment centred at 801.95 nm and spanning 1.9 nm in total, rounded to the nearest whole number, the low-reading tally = 5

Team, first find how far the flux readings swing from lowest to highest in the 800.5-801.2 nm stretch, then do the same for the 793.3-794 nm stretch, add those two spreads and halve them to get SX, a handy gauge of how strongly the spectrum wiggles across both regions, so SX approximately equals 2.3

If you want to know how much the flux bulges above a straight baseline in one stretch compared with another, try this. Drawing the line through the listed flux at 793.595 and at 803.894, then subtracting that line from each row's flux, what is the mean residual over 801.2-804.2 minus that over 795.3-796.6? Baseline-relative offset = -1.3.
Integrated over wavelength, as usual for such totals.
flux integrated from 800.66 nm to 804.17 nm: 54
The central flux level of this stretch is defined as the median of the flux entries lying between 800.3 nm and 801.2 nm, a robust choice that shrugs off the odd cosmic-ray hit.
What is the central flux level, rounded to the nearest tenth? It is 16.3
